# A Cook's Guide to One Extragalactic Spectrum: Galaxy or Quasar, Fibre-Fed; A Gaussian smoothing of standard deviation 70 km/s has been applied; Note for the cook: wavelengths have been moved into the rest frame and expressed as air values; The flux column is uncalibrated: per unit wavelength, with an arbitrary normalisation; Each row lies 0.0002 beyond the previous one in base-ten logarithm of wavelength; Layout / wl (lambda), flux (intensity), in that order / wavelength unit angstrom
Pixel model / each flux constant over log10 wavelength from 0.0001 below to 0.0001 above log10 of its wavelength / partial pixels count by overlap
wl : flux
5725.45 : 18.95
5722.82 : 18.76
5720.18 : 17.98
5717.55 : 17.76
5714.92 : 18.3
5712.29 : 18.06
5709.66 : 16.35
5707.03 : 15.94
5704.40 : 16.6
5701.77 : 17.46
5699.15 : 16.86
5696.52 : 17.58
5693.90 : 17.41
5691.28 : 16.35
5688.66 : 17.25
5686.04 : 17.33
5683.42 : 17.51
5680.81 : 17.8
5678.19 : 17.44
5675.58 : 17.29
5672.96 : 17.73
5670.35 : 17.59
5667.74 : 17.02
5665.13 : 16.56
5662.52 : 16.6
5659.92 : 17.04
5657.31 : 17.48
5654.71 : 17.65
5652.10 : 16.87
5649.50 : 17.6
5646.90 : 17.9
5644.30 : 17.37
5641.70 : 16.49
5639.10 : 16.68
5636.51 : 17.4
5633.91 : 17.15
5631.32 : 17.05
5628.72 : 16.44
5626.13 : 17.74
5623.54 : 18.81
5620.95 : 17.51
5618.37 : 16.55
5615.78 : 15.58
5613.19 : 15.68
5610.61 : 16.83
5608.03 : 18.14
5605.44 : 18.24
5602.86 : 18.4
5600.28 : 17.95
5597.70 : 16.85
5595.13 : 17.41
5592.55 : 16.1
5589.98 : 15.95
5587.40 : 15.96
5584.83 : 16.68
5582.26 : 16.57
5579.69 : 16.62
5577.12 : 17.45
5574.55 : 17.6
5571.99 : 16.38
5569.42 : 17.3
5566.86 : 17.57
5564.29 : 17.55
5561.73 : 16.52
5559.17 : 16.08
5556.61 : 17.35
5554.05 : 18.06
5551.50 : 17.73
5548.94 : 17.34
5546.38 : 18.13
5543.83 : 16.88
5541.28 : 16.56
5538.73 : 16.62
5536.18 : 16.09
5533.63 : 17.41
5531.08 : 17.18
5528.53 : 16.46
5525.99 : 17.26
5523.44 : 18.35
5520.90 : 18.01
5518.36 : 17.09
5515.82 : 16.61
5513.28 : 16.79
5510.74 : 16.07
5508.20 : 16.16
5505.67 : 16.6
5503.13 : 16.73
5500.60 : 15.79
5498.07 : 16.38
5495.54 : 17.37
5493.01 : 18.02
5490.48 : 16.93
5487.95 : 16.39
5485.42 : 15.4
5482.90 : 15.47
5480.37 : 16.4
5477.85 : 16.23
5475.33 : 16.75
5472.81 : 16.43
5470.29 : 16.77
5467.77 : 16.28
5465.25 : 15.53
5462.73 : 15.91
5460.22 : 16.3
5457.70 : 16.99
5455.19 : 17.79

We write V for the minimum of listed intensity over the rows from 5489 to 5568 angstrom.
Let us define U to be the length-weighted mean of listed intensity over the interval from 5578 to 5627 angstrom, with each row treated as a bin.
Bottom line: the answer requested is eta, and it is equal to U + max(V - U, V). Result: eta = 32.8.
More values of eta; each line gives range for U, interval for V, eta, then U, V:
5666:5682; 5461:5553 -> 32.8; 17.4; 15.4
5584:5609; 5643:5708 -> 33.1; 17.2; 15.94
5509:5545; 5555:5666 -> 32.5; 16.9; 15.58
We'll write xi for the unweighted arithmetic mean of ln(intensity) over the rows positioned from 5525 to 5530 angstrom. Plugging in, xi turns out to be 2.825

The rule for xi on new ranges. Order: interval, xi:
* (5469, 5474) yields 2.809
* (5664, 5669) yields 2.821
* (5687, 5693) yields 2.821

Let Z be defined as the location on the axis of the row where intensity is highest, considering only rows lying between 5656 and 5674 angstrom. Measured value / 5672.96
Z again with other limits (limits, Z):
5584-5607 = 5602.86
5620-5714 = 5623.54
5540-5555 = 5546.38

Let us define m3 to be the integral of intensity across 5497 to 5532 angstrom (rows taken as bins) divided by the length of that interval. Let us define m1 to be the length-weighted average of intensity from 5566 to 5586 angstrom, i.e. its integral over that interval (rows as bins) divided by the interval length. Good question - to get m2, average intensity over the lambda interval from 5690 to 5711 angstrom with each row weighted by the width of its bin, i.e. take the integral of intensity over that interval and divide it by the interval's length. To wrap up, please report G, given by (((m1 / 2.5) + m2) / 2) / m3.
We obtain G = 0.702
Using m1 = 17.0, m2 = 16.8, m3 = 16.8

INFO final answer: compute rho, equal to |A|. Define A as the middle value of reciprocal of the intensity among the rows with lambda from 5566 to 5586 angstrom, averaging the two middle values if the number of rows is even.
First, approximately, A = 0.0589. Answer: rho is 0.059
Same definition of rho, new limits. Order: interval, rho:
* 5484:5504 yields 0.060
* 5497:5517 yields 0.061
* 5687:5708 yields 0.059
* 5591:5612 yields 0.057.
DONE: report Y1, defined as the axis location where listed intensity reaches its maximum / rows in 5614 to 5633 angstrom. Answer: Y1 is 5623.54 angstrom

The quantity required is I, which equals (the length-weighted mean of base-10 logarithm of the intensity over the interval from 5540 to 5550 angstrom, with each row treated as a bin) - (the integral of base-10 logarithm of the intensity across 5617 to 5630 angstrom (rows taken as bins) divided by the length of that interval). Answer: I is -0.004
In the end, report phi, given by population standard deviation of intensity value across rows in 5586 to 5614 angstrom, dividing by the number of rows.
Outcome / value 0.98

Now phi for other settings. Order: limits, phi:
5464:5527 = 0.75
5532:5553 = 0.63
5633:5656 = 0.45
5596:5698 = 0.67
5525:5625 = 0.79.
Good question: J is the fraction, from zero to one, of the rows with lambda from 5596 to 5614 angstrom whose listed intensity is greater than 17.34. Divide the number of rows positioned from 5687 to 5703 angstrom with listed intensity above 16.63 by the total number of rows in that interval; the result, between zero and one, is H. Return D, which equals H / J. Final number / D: 1.46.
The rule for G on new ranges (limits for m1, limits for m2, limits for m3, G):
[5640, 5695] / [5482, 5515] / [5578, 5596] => 0.710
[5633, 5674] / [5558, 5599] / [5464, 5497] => 0.719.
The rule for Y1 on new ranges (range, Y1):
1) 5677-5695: 5680.81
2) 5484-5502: 5493.01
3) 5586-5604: 5602.86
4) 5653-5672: 5654.71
